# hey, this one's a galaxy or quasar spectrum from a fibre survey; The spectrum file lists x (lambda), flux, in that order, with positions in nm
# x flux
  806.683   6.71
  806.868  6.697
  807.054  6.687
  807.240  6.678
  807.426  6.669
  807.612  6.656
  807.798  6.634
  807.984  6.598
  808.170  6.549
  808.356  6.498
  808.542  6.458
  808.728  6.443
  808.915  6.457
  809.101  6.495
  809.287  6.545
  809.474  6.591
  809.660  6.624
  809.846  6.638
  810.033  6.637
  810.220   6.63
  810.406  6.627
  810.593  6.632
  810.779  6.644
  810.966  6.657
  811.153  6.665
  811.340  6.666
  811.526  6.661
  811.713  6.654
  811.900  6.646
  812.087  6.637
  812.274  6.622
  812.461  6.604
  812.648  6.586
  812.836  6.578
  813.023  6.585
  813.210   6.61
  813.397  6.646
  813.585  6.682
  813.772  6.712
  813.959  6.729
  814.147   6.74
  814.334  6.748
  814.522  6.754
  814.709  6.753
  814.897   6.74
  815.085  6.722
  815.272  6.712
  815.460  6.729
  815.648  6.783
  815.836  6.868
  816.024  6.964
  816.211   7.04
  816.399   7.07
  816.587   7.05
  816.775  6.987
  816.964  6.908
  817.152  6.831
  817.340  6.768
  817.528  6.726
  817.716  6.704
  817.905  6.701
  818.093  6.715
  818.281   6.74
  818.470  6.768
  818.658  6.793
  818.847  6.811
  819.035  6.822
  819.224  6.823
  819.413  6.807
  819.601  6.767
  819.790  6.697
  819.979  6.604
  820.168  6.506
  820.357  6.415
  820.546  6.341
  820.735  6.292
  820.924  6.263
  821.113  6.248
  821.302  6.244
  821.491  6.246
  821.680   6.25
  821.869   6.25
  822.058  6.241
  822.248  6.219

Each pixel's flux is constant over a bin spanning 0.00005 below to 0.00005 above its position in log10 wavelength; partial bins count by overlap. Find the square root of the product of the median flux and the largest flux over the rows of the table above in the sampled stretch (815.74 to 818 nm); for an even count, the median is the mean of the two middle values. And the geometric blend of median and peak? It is 6.978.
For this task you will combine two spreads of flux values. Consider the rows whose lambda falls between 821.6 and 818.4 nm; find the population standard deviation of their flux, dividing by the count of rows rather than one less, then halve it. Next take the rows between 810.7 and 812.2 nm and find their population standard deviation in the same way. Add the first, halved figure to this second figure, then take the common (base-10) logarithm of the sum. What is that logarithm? -0.89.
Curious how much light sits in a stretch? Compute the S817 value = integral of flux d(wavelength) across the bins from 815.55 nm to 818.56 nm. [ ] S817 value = 20.6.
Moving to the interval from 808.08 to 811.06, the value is 19.6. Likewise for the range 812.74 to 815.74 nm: 20.1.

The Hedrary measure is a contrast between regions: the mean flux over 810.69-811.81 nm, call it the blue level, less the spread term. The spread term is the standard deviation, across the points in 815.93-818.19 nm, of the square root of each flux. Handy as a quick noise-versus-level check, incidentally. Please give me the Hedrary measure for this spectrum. 6.63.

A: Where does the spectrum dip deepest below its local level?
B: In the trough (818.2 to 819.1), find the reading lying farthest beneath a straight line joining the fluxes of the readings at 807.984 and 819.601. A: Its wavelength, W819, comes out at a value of 818.281 nm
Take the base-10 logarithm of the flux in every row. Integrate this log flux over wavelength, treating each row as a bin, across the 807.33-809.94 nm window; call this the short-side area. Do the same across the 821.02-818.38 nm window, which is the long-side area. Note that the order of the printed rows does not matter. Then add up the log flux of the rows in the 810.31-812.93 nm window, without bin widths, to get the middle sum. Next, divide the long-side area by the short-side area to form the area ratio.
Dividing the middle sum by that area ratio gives 11.3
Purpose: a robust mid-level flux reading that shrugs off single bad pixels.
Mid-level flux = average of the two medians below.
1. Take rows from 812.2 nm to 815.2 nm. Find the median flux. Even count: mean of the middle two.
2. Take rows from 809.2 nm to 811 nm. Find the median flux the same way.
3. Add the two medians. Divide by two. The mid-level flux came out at 6.66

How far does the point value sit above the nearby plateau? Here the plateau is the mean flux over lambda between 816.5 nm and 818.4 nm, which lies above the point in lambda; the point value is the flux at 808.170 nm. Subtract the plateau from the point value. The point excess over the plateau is -0.26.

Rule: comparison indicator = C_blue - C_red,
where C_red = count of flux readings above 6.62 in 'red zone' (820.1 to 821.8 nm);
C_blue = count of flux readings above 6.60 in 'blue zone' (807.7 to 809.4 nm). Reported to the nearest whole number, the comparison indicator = 1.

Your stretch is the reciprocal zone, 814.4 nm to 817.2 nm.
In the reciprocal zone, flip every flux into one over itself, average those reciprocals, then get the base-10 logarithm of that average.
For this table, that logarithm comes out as -0.836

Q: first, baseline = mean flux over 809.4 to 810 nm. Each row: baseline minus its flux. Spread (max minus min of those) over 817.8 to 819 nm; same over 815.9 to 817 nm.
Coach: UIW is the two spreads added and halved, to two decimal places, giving 0.14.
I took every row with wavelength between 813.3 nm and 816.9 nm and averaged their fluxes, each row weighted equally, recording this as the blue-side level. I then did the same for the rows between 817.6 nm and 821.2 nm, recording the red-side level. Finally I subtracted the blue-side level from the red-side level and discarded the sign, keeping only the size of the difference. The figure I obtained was 0.190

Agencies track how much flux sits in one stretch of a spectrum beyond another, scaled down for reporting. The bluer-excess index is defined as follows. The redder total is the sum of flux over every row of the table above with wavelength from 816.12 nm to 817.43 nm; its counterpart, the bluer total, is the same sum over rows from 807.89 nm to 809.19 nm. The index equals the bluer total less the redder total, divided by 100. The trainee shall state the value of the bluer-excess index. -0.032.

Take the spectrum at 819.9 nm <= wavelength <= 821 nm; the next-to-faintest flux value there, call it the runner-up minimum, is 6.292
